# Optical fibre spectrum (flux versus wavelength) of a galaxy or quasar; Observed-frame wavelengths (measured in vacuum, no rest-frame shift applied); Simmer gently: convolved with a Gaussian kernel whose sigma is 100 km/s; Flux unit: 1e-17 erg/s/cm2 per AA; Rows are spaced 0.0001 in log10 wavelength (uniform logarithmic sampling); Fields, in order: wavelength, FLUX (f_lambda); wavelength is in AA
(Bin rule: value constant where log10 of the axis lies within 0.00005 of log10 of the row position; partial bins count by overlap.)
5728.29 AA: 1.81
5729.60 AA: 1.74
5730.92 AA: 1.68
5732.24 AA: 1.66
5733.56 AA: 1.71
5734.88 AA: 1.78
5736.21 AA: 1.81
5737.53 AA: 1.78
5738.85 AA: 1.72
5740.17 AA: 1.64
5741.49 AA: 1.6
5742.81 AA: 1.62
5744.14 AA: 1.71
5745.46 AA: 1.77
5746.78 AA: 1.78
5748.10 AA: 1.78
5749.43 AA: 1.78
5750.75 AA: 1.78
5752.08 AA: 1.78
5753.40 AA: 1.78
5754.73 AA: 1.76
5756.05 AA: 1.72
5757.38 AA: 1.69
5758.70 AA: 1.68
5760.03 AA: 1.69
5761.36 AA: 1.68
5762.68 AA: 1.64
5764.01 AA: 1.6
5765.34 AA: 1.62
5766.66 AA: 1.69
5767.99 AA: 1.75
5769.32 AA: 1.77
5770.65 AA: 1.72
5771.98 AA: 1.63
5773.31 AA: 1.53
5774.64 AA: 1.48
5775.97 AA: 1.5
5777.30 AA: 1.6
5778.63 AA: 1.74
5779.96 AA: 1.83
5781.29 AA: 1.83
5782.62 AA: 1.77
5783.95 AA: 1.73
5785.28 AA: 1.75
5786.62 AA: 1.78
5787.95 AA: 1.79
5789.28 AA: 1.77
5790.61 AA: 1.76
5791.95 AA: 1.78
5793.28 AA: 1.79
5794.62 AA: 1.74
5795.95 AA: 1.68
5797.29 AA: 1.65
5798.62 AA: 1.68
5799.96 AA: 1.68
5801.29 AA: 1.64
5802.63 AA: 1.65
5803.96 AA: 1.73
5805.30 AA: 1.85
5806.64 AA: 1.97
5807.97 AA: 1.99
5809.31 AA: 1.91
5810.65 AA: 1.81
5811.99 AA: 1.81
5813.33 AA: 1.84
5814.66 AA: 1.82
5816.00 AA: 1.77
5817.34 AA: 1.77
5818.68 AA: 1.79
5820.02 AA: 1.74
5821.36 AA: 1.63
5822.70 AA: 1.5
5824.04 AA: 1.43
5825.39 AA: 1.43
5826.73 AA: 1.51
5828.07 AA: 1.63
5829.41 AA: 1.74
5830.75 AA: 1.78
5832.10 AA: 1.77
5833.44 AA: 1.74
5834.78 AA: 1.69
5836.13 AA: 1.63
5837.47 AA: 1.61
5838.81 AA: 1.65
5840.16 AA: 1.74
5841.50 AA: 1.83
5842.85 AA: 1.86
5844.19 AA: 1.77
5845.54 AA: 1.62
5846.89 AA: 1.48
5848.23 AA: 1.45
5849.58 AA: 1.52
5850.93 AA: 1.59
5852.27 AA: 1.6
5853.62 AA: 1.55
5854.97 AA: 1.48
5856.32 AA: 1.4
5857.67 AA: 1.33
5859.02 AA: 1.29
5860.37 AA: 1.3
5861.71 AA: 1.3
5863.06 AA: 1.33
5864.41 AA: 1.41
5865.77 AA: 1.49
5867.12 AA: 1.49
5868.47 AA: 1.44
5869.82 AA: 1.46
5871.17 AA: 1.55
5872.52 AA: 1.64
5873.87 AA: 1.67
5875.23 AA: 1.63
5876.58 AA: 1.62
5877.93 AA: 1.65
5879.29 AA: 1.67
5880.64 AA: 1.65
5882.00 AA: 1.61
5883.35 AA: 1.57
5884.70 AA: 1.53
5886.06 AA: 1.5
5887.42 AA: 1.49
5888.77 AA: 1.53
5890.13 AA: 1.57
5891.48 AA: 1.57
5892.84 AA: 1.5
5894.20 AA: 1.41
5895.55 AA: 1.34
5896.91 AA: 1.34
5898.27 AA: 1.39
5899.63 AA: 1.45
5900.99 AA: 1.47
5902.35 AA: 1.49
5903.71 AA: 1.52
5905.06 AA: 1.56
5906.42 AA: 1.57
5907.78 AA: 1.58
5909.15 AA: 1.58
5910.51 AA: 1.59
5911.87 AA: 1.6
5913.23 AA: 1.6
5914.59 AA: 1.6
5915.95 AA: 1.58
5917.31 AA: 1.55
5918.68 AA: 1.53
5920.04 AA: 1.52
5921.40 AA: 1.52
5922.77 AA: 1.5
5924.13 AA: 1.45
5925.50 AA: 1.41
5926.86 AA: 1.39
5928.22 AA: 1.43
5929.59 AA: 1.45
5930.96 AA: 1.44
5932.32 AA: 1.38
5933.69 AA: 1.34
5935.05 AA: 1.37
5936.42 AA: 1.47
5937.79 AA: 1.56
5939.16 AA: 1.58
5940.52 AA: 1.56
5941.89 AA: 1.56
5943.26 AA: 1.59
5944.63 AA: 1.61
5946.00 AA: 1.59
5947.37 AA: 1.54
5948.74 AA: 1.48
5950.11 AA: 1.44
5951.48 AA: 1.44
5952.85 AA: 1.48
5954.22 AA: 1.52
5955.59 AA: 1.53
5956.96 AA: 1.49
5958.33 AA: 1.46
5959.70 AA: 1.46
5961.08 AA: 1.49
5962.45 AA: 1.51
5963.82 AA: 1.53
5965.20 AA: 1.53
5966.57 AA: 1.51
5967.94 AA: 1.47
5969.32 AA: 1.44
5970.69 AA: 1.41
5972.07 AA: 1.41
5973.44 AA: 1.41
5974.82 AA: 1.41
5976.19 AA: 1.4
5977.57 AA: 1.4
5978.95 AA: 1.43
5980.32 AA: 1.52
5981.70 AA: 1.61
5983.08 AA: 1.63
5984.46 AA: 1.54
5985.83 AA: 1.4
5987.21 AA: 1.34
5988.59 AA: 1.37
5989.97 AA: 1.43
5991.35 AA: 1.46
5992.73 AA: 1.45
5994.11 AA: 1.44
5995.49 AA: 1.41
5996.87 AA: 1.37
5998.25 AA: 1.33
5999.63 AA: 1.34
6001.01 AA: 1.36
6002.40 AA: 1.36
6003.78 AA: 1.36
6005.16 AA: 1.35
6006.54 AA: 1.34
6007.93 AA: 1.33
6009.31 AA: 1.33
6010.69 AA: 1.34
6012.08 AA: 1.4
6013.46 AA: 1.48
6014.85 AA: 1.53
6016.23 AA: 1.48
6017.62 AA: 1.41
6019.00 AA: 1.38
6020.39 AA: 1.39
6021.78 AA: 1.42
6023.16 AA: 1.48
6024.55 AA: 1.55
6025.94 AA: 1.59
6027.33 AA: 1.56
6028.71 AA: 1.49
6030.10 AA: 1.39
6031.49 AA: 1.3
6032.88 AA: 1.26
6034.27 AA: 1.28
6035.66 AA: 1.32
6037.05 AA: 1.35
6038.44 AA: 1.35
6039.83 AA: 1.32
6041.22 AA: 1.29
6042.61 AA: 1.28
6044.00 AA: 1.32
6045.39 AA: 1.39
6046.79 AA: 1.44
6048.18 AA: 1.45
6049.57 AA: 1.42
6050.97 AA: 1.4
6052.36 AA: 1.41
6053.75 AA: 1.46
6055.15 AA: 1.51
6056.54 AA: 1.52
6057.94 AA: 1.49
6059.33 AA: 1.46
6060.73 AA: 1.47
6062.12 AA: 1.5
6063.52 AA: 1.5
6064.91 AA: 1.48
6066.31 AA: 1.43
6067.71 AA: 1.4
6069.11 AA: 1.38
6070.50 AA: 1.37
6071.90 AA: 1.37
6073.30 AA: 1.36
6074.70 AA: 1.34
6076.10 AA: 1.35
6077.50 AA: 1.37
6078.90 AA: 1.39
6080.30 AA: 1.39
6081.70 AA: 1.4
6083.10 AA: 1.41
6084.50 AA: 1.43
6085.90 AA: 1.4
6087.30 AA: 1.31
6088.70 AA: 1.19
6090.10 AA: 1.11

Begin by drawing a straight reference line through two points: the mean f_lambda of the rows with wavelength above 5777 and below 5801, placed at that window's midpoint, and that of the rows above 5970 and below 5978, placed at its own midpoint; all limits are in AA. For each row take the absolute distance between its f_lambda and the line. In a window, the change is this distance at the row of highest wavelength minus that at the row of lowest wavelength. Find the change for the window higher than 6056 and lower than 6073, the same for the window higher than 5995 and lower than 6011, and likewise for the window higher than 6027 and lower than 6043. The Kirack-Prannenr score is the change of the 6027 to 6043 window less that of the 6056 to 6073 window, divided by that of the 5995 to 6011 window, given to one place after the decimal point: 3.0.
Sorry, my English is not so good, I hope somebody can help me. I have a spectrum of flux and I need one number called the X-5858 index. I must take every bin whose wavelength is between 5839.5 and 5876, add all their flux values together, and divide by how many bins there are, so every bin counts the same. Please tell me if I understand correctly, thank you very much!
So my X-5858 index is 1.527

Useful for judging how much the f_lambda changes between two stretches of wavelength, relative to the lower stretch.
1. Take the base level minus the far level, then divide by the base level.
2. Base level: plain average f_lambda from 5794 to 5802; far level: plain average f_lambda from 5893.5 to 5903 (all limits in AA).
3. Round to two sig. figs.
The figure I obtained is 0.16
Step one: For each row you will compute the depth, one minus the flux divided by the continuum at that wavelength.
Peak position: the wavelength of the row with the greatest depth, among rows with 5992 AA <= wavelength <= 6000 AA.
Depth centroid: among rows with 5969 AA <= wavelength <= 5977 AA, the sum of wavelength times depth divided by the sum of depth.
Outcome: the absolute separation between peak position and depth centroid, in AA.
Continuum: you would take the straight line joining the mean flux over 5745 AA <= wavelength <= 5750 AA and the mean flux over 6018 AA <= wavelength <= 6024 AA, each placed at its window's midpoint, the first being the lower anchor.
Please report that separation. 25.3 AA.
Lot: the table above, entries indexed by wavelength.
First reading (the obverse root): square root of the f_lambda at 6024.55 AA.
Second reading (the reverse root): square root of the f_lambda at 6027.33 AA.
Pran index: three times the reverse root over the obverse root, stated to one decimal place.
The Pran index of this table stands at 3.0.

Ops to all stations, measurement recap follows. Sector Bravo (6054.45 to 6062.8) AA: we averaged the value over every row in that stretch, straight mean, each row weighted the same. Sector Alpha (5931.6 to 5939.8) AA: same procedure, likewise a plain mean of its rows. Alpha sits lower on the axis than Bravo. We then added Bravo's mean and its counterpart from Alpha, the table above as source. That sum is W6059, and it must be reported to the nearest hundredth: 2.94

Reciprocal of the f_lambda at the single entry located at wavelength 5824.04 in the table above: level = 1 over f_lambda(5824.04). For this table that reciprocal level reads 0.699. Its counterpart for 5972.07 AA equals 0.709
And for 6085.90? 0.714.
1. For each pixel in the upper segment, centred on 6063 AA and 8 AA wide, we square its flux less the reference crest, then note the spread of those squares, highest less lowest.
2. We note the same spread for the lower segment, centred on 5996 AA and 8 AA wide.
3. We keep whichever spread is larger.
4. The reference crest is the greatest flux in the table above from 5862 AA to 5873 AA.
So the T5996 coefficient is 0.060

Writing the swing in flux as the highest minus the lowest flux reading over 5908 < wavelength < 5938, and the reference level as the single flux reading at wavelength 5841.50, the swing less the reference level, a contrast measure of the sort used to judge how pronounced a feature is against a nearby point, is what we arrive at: -1.57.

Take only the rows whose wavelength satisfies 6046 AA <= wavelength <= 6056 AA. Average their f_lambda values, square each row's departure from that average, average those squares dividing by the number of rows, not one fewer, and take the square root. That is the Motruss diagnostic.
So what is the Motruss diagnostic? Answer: 0.034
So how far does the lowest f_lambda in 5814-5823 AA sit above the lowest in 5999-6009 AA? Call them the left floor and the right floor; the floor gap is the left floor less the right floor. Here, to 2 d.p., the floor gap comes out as 0.17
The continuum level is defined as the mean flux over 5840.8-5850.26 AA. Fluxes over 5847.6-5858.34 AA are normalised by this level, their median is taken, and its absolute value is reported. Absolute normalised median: 0.91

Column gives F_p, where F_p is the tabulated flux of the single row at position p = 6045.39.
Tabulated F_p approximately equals 1.39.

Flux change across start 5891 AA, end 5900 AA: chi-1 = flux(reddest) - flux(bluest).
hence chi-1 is -0.12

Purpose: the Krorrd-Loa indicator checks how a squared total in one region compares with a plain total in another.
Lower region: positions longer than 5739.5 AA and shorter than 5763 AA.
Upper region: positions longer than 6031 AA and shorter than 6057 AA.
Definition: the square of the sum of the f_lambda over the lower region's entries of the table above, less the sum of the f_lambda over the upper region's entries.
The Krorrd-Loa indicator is 928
